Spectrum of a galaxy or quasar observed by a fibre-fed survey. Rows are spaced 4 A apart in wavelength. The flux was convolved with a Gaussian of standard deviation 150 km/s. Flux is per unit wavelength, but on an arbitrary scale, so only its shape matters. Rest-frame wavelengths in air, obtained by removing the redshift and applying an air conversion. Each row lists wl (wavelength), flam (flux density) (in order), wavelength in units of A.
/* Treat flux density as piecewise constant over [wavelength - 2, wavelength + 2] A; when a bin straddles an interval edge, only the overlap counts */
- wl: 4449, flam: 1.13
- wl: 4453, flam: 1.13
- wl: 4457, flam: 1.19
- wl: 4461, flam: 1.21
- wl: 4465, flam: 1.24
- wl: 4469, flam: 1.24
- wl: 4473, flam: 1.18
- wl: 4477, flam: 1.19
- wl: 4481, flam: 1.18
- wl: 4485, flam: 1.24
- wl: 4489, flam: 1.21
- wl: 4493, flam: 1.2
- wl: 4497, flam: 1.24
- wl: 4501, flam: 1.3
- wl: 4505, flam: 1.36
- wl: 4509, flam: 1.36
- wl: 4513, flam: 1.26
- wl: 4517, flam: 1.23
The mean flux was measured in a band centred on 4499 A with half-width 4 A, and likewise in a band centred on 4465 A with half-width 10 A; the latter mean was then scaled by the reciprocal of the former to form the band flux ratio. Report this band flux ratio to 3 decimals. 0.954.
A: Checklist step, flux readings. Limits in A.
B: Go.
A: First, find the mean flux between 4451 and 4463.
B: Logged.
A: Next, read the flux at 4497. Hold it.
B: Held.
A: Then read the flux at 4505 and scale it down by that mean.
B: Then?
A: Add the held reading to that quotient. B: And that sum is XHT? 2.40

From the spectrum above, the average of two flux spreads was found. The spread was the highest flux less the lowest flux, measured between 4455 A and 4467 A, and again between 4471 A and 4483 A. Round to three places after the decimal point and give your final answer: 0.030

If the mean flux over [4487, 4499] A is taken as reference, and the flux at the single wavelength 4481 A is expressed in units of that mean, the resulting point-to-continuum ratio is 0.97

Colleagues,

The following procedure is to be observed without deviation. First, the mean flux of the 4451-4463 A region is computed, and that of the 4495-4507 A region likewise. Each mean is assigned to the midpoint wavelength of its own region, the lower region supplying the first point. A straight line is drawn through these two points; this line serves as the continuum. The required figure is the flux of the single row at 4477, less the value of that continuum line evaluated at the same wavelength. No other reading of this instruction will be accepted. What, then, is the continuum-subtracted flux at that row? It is -0.04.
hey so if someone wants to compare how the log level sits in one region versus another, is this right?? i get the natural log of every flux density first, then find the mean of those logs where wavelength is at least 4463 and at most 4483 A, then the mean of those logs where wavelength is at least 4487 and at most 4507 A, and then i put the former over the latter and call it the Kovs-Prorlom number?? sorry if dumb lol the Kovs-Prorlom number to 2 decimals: 0.81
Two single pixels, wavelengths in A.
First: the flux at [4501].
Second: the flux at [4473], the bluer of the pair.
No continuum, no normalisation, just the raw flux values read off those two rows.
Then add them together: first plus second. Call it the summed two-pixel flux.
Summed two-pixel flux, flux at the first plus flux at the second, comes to 2.48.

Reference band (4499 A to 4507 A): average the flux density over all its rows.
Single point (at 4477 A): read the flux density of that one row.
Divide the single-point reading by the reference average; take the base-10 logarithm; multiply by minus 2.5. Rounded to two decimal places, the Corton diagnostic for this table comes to 0.12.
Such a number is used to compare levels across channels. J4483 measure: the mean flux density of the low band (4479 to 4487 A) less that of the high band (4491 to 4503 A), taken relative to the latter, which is -0.029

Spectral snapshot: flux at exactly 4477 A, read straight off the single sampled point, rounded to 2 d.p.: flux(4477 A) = 1.19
